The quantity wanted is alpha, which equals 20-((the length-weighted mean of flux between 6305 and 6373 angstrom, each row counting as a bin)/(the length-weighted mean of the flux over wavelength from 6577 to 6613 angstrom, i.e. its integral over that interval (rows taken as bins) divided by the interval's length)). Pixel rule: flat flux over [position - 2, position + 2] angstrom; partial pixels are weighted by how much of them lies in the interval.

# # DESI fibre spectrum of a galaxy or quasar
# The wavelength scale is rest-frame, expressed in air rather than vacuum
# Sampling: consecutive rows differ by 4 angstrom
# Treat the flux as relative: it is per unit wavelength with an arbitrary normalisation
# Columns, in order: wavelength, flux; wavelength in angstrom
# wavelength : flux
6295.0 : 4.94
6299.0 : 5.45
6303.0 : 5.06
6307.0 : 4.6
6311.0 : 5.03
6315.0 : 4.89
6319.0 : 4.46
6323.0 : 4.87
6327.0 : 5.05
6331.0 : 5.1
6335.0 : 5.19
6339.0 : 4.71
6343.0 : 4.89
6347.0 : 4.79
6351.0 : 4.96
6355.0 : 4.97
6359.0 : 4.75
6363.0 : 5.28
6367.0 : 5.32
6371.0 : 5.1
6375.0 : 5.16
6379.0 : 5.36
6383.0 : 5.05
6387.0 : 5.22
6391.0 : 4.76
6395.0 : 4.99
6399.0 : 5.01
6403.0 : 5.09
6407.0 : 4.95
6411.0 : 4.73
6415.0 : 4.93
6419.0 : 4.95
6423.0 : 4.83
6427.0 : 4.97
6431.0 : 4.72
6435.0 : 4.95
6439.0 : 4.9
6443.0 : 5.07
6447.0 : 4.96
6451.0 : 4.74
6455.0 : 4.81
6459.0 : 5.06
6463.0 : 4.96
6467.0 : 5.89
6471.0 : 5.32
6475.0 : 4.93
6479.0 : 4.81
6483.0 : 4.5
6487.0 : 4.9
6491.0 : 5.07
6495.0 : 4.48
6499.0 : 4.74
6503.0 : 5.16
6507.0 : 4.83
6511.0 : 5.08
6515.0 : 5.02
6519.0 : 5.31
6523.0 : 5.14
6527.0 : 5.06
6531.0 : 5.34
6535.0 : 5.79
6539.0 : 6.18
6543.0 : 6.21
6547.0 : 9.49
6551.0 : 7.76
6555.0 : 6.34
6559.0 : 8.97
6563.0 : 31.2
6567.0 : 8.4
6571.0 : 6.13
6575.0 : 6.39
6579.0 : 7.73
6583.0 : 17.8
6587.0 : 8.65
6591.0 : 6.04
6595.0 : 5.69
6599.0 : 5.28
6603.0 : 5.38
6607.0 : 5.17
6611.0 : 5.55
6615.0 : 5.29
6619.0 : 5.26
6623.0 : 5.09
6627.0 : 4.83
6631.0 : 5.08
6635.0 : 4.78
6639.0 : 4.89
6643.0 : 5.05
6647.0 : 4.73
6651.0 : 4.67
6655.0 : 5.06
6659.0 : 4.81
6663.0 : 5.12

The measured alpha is 19.3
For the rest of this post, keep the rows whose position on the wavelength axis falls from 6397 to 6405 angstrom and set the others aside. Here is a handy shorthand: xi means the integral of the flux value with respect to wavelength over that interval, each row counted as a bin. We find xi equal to 40.4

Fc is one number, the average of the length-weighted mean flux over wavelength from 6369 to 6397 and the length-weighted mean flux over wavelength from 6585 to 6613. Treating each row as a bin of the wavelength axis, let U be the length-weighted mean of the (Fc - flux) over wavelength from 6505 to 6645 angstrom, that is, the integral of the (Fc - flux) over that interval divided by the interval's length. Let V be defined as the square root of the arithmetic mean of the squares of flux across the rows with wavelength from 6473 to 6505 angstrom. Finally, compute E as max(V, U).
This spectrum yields 4.8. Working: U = -1.51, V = 4.8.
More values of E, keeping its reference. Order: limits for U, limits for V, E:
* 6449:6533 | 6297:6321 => 4.9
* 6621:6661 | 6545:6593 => 12.5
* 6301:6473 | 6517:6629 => 9.2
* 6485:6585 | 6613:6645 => 5.0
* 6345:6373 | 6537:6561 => 7.6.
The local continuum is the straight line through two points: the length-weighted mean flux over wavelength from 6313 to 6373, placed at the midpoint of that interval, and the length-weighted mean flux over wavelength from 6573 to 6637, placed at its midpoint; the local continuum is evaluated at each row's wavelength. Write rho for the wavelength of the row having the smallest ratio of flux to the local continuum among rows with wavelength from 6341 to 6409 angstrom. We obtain 6391.0 angstrom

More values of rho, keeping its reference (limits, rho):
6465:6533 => 6495.0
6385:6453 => 6451.0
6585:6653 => 6651.0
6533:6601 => 6599.0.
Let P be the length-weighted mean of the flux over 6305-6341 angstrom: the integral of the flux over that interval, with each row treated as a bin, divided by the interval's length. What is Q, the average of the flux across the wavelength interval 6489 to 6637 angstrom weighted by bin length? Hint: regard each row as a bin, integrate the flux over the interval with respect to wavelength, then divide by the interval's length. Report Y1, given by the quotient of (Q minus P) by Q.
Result 0.29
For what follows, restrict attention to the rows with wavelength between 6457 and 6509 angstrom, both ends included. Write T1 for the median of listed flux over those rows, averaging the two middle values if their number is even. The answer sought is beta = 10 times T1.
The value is 49.3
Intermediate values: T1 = 4.93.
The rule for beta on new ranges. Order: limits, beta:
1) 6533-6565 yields 70.5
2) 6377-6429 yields 49.7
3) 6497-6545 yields 51.5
